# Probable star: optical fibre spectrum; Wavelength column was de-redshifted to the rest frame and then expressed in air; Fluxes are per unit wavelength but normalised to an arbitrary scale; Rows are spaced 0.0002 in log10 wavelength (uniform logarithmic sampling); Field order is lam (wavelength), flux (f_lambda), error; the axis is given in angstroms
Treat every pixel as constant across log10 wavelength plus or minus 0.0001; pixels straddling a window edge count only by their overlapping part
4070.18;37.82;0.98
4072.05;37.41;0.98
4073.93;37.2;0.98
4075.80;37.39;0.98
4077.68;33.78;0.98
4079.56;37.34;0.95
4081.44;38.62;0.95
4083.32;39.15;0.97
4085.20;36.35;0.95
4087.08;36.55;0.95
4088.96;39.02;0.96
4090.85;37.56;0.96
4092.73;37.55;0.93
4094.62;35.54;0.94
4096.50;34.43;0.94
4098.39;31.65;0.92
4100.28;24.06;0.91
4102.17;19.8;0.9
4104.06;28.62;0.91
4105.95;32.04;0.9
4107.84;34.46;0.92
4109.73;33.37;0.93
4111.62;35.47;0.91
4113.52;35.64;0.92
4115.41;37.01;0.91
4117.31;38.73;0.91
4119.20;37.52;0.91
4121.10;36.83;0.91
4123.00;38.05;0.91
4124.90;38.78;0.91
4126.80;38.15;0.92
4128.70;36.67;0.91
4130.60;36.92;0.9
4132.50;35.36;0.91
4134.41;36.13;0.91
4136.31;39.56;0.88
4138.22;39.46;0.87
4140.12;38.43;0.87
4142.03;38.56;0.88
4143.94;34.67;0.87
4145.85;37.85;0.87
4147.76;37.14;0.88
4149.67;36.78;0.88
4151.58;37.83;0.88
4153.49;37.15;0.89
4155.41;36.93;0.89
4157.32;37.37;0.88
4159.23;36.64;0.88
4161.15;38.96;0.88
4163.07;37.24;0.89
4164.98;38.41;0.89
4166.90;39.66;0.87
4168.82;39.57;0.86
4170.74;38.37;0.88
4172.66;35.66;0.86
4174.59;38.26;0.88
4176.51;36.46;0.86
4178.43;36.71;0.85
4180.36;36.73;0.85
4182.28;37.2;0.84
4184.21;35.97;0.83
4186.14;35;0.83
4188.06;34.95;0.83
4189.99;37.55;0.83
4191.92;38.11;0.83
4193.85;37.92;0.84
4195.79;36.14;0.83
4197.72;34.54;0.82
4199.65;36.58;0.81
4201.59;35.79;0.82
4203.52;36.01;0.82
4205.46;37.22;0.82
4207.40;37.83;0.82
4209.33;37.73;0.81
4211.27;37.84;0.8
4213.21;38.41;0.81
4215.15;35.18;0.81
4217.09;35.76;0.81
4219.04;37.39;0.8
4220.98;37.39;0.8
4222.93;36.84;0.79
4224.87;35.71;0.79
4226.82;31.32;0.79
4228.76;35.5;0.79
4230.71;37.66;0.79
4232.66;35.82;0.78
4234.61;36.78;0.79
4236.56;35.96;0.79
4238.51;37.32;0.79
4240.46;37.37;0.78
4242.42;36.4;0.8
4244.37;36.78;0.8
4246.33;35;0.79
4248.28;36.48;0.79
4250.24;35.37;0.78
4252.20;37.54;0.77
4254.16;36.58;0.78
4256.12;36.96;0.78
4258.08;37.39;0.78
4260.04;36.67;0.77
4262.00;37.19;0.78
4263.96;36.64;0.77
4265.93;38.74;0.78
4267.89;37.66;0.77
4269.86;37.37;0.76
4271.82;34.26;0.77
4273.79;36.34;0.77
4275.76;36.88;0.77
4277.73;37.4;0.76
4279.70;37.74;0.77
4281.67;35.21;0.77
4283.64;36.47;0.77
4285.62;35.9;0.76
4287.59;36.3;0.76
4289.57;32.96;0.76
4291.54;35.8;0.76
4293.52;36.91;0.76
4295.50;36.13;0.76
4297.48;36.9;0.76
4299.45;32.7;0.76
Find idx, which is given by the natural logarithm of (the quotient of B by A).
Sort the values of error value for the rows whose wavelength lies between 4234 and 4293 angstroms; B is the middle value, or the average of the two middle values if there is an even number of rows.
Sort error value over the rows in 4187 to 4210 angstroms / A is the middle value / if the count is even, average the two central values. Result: -0.06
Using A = 0.820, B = 0.77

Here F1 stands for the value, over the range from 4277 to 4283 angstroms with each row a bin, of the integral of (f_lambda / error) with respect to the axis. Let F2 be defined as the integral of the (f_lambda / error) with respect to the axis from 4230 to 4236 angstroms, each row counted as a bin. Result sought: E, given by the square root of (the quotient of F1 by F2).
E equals 1.014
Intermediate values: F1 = 288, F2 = 280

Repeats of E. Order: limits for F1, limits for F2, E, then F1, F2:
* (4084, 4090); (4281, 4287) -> 0.914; 235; 281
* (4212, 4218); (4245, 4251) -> 0.998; 271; 272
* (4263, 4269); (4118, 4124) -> 1.086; 292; 248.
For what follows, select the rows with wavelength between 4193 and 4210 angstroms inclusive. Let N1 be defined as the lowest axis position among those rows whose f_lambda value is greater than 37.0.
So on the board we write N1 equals 4193.85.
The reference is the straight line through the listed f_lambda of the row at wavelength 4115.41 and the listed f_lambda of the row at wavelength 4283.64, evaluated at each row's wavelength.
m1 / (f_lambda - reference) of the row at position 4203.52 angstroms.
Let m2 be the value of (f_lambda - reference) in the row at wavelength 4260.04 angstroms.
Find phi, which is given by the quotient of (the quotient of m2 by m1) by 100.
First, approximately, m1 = -0.7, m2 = 0.1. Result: 0.00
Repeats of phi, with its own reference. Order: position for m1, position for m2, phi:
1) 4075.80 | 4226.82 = -0.21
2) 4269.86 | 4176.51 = 0.00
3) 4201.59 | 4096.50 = 0.03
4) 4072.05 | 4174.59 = 0.06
